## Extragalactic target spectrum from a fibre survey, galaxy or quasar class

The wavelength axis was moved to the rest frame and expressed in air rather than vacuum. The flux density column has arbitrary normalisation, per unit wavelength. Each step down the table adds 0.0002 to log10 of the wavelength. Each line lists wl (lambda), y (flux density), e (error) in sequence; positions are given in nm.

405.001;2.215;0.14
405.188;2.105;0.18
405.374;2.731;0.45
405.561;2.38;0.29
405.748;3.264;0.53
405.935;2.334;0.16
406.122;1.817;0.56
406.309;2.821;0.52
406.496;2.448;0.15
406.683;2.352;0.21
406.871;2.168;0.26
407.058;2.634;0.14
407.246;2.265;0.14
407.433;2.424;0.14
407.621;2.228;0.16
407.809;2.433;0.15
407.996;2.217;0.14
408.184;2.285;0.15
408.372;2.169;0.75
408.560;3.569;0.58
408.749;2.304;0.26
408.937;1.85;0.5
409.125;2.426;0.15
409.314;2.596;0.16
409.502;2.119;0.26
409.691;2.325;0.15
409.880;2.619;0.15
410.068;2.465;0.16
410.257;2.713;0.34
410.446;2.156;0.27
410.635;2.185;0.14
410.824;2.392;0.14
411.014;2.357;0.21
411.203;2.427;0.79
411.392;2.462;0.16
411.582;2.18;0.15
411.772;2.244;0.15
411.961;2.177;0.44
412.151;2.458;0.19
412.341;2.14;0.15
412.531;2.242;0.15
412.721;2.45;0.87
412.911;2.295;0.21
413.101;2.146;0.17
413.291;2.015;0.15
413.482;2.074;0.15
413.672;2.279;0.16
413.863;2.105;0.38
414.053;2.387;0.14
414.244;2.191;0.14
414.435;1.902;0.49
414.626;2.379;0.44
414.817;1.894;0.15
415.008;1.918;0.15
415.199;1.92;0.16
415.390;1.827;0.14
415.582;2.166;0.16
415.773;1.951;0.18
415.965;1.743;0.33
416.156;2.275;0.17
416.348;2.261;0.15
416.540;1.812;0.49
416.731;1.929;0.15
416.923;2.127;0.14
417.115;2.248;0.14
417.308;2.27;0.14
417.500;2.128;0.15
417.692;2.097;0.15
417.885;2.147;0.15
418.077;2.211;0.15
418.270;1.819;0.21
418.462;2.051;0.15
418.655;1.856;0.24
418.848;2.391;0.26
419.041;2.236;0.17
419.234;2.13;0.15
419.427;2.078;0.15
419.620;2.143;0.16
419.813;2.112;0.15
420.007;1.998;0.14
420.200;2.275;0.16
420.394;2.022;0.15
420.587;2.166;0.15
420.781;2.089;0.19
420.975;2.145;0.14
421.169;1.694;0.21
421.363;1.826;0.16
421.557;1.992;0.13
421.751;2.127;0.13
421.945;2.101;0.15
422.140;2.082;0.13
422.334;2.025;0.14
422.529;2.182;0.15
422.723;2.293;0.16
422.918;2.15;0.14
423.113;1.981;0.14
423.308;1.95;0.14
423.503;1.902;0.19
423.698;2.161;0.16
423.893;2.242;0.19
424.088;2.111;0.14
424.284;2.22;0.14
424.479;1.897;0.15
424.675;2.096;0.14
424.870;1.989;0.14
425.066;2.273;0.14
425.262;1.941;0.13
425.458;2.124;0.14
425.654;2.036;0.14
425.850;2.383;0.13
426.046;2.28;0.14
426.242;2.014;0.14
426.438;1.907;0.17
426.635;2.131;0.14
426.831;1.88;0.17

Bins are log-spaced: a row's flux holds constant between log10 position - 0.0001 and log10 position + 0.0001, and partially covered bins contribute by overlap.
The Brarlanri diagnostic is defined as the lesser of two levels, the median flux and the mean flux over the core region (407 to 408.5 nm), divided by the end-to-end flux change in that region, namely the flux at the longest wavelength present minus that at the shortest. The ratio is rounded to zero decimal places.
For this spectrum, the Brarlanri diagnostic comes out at -5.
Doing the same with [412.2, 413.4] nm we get -18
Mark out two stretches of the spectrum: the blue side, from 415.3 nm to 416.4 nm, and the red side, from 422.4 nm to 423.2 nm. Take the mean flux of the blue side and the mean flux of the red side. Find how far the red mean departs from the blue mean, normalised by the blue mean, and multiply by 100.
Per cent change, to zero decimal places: 6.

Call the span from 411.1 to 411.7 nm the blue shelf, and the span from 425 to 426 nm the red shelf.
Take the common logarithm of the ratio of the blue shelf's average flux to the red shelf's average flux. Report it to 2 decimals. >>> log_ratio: 0.04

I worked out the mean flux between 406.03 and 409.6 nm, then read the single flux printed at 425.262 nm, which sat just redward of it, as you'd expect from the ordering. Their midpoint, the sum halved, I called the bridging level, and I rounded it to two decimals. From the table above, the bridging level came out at 2.16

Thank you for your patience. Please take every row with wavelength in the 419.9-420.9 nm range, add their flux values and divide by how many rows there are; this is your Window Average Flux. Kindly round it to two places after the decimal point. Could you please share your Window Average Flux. 2.11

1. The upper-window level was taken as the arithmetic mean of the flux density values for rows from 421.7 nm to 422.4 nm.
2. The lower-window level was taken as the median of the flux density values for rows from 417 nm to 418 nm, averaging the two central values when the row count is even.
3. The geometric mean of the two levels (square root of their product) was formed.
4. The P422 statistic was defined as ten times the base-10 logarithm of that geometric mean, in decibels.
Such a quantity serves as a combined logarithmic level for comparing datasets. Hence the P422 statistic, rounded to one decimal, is 3.3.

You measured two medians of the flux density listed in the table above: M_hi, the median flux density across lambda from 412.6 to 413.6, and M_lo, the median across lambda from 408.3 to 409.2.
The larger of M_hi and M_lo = 2.30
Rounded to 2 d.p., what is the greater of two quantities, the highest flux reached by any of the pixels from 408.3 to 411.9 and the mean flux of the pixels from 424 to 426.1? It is 3.57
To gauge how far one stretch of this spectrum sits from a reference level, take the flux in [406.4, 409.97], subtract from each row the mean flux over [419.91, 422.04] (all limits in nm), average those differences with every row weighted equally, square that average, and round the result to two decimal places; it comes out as 0.12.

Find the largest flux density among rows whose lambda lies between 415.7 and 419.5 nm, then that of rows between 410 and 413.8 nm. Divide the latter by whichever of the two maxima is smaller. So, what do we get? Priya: 1.13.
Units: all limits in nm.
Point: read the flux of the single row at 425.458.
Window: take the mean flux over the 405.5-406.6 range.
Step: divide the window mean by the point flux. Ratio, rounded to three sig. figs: 1.18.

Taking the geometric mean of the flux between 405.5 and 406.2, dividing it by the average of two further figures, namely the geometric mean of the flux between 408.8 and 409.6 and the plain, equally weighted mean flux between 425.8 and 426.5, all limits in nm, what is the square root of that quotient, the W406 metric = 1.05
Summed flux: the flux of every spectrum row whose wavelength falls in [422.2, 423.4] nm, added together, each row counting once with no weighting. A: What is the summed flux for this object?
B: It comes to 12.6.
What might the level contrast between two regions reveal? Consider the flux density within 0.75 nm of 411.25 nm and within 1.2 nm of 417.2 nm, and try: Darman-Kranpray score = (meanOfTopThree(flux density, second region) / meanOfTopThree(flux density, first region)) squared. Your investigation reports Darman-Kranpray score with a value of 0.87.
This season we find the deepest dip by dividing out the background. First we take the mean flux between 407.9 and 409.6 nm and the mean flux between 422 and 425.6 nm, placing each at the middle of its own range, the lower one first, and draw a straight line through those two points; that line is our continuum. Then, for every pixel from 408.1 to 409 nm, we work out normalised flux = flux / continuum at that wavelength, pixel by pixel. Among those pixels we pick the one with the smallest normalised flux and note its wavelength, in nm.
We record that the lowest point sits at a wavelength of 408.937 nm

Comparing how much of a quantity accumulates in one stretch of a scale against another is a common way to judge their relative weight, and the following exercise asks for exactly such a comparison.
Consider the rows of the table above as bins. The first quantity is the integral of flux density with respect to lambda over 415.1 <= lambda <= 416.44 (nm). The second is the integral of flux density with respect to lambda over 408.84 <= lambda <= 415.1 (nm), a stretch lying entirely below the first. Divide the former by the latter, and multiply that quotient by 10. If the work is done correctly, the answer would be 2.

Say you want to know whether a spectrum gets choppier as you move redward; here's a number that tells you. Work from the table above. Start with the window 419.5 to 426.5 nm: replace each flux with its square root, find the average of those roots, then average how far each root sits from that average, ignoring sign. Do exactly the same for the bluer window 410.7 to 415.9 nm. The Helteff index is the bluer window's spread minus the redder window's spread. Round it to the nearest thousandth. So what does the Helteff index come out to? 0.015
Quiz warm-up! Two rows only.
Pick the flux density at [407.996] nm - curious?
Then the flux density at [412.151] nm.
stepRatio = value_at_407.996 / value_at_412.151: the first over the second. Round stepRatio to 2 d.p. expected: 0.90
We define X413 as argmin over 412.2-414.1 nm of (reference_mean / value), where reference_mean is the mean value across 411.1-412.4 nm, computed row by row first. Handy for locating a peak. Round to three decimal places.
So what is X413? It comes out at 412.721 nm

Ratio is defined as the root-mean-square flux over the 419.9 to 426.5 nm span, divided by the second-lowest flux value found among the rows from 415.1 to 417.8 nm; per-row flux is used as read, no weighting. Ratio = 1.15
